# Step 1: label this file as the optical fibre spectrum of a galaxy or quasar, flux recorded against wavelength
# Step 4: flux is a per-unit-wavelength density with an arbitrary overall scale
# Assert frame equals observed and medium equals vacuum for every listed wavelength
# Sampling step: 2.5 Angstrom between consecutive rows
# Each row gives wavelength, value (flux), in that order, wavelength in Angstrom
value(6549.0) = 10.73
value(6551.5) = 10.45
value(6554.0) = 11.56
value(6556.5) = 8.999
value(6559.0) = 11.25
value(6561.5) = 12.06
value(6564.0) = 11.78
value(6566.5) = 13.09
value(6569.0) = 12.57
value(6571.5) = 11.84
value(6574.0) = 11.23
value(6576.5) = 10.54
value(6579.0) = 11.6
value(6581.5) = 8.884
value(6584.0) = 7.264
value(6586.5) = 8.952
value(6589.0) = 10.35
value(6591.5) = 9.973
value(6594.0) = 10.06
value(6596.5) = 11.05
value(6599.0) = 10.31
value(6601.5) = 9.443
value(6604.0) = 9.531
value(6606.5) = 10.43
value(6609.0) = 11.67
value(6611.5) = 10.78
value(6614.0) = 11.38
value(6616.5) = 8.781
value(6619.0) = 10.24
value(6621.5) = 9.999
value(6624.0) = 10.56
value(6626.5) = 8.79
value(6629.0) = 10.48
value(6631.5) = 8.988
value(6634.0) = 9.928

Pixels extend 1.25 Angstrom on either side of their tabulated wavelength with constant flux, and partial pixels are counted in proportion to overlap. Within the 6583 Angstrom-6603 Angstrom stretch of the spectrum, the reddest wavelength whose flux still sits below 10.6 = 6601.5 Angstrom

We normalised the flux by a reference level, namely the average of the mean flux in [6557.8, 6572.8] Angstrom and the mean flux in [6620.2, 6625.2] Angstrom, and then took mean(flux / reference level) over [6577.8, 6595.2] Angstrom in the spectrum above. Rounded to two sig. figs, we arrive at 0.86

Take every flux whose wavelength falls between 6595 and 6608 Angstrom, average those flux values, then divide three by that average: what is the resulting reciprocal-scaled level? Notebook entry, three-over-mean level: 0.295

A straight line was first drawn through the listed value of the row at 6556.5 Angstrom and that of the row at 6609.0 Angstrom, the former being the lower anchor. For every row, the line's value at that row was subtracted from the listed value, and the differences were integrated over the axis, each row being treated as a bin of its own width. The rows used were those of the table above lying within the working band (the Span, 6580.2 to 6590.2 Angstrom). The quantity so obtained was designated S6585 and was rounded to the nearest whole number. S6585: -16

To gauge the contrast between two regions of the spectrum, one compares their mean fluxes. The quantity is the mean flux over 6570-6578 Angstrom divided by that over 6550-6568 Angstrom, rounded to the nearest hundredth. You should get 0.99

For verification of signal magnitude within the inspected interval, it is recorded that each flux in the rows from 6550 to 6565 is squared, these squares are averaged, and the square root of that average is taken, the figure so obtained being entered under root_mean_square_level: 11.1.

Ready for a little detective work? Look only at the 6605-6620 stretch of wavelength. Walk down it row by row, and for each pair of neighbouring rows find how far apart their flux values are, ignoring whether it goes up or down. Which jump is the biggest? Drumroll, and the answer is 2.6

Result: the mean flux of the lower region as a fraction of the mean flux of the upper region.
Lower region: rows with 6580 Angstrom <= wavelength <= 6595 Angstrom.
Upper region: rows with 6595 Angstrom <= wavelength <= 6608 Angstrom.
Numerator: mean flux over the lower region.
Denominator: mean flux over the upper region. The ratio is 0.91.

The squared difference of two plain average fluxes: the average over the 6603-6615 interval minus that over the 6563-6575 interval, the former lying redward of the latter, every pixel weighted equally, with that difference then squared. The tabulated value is 1.8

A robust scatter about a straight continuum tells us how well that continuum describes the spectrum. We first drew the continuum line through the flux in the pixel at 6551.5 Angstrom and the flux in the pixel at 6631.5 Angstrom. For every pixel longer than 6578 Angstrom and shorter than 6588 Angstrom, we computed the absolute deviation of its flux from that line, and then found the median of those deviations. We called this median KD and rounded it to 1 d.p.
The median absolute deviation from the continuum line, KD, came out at 1.3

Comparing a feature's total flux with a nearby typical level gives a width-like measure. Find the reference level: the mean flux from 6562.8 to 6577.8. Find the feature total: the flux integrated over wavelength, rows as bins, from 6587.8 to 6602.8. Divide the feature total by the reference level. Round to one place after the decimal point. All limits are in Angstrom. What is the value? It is 12.9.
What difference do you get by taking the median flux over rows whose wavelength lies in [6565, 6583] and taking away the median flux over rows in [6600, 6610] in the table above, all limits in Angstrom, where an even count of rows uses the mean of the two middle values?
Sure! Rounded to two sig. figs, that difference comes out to 1.6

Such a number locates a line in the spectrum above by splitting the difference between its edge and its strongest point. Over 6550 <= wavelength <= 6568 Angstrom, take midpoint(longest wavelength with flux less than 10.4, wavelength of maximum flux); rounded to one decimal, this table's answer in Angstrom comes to 6561.5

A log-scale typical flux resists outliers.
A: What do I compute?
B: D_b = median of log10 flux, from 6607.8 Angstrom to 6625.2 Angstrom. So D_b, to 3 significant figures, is 1.02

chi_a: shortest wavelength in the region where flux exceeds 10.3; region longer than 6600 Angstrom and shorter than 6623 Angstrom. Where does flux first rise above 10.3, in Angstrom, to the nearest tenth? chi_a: 6606.5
